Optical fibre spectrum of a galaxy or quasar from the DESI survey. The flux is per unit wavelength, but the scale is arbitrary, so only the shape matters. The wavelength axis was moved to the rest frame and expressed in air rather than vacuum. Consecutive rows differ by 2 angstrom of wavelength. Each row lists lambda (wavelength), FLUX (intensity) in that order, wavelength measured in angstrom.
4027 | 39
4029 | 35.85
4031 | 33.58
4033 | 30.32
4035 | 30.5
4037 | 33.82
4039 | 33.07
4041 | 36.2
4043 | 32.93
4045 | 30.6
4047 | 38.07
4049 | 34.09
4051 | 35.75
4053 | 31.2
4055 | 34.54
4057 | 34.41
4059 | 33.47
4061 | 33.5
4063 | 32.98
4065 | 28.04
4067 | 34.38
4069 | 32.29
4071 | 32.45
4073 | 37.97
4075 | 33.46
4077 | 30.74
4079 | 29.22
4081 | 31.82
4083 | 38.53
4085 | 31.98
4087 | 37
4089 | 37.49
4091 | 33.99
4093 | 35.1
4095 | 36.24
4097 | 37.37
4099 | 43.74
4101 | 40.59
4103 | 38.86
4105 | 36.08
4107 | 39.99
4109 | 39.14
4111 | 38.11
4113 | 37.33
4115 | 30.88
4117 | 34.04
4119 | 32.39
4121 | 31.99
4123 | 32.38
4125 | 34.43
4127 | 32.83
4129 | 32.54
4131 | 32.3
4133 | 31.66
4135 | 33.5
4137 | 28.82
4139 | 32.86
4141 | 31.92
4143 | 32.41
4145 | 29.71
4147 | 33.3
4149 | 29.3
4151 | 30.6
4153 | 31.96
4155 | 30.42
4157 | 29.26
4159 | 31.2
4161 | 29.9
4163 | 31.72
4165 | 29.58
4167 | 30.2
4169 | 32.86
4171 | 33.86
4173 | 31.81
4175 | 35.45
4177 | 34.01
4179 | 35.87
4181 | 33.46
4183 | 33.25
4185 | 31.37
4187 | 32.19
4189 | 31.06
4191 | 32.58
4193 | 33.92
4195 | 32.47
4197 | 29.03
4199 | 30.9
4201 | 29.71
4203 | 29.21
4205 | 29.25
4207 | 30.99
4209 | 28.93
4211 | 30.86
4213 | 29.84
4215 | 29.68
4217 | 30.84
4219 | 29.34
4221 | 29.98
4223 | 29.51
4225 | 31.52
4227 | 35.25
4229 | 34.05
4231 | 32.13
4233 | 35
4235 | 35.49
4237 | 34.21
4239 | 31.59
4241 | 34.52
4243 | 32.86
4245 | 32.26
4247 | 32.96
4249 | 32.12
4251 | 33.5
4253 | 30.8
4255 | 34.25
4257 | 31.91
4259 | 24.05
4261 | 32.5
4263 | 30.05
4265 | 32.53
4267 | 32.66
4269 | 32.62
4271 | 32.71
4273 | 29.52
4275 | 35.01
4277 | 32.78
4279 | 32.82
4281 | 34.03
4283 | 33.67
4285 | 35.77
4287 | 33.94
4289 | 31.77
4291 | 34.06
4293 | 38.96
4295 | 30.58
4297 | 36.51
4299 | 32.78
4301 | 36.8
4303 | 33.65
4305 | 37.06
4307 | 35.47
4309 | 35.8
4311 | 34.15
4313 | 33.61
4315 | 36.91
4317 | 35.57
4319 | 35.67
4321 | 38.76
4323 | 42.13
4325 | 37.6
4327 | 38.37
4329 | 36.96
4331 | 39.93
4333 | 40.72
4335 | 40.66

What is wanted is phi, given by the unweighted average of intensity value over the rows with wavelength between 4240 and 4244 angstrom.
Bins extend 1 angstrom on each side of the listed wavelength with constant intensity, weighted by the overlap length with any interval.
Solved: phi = 33.7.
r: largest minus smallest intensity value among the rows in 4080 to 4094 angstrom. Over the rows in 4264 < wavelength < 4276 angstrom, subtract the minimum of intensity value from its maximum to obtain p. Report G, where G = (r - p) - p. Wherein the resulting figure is -4.3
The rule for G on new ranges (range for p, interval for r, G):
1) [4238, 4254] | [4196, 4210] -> -5.4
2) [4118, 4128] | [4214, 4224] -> -3.4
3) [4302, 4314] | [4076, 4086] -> 2.4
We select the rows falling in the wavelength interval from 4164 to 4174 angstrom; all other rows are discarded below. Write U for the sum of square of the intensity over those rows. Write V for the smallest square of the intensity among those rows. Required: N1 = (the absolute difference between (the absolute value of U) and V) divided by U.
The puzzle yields 0.826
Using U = 5025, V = 875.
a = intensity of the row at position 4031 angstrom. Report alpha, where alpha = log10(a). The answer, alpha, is 1.53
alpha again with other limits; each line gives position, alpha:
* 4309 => 1.55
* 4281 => 1.53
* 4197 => 1.46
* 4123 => 1.51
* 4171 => 1.53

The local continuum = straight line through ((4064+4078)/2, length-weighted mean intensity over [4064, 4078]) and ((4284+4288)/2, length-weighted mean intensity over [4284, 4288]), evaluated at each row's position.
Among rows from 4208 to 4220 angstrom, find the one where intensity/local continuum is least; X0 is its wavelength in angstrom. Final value 4209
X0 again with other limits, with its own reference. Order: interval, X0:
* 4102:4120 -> 4115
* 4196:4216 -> 4209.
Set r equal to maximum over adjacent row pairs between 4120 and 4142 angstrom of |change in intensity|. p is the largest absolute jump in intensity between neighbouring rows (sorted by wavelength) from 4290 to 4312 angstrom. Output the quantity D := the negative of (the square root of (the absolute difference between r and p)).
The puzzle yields -1.9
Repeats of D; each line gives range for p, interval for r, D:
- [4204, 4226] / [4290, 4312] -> -2.5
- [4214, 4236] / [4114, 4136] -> -0.8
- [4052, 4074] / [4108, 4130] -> -0.3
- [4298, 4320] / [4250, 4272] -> -2.1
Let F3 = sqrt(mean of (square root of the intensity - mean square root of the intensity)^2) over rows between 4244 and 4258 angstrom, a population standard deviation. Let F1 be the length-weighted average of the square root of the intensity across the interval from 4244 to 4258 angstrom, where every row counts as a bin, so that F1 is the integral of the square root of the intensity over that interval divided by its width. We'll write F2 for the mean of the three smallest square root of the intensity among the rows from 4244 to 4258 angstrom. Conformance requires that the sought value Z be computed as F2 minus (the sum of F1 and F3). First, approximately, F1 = 5.70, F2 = 5.62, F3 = 0.09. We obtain -0.17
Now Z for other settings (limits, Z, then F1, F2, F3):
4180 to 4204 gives -0.35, 5.62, 5.41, 0.14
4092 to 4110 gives -0.43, 6.21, 5.98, 0.20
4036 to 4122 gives -0.75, 5.89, 5.41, 0.27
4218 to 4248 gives -0.45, 5.72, 5.44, 0.17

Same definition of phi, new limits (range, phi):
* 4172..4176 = 33.6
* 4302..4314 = 35.0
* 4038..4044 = 34.1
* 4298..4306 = 35.1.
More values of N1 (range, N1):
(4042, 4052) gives 0.842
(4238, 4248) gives 0.815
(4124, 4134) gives 0.813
